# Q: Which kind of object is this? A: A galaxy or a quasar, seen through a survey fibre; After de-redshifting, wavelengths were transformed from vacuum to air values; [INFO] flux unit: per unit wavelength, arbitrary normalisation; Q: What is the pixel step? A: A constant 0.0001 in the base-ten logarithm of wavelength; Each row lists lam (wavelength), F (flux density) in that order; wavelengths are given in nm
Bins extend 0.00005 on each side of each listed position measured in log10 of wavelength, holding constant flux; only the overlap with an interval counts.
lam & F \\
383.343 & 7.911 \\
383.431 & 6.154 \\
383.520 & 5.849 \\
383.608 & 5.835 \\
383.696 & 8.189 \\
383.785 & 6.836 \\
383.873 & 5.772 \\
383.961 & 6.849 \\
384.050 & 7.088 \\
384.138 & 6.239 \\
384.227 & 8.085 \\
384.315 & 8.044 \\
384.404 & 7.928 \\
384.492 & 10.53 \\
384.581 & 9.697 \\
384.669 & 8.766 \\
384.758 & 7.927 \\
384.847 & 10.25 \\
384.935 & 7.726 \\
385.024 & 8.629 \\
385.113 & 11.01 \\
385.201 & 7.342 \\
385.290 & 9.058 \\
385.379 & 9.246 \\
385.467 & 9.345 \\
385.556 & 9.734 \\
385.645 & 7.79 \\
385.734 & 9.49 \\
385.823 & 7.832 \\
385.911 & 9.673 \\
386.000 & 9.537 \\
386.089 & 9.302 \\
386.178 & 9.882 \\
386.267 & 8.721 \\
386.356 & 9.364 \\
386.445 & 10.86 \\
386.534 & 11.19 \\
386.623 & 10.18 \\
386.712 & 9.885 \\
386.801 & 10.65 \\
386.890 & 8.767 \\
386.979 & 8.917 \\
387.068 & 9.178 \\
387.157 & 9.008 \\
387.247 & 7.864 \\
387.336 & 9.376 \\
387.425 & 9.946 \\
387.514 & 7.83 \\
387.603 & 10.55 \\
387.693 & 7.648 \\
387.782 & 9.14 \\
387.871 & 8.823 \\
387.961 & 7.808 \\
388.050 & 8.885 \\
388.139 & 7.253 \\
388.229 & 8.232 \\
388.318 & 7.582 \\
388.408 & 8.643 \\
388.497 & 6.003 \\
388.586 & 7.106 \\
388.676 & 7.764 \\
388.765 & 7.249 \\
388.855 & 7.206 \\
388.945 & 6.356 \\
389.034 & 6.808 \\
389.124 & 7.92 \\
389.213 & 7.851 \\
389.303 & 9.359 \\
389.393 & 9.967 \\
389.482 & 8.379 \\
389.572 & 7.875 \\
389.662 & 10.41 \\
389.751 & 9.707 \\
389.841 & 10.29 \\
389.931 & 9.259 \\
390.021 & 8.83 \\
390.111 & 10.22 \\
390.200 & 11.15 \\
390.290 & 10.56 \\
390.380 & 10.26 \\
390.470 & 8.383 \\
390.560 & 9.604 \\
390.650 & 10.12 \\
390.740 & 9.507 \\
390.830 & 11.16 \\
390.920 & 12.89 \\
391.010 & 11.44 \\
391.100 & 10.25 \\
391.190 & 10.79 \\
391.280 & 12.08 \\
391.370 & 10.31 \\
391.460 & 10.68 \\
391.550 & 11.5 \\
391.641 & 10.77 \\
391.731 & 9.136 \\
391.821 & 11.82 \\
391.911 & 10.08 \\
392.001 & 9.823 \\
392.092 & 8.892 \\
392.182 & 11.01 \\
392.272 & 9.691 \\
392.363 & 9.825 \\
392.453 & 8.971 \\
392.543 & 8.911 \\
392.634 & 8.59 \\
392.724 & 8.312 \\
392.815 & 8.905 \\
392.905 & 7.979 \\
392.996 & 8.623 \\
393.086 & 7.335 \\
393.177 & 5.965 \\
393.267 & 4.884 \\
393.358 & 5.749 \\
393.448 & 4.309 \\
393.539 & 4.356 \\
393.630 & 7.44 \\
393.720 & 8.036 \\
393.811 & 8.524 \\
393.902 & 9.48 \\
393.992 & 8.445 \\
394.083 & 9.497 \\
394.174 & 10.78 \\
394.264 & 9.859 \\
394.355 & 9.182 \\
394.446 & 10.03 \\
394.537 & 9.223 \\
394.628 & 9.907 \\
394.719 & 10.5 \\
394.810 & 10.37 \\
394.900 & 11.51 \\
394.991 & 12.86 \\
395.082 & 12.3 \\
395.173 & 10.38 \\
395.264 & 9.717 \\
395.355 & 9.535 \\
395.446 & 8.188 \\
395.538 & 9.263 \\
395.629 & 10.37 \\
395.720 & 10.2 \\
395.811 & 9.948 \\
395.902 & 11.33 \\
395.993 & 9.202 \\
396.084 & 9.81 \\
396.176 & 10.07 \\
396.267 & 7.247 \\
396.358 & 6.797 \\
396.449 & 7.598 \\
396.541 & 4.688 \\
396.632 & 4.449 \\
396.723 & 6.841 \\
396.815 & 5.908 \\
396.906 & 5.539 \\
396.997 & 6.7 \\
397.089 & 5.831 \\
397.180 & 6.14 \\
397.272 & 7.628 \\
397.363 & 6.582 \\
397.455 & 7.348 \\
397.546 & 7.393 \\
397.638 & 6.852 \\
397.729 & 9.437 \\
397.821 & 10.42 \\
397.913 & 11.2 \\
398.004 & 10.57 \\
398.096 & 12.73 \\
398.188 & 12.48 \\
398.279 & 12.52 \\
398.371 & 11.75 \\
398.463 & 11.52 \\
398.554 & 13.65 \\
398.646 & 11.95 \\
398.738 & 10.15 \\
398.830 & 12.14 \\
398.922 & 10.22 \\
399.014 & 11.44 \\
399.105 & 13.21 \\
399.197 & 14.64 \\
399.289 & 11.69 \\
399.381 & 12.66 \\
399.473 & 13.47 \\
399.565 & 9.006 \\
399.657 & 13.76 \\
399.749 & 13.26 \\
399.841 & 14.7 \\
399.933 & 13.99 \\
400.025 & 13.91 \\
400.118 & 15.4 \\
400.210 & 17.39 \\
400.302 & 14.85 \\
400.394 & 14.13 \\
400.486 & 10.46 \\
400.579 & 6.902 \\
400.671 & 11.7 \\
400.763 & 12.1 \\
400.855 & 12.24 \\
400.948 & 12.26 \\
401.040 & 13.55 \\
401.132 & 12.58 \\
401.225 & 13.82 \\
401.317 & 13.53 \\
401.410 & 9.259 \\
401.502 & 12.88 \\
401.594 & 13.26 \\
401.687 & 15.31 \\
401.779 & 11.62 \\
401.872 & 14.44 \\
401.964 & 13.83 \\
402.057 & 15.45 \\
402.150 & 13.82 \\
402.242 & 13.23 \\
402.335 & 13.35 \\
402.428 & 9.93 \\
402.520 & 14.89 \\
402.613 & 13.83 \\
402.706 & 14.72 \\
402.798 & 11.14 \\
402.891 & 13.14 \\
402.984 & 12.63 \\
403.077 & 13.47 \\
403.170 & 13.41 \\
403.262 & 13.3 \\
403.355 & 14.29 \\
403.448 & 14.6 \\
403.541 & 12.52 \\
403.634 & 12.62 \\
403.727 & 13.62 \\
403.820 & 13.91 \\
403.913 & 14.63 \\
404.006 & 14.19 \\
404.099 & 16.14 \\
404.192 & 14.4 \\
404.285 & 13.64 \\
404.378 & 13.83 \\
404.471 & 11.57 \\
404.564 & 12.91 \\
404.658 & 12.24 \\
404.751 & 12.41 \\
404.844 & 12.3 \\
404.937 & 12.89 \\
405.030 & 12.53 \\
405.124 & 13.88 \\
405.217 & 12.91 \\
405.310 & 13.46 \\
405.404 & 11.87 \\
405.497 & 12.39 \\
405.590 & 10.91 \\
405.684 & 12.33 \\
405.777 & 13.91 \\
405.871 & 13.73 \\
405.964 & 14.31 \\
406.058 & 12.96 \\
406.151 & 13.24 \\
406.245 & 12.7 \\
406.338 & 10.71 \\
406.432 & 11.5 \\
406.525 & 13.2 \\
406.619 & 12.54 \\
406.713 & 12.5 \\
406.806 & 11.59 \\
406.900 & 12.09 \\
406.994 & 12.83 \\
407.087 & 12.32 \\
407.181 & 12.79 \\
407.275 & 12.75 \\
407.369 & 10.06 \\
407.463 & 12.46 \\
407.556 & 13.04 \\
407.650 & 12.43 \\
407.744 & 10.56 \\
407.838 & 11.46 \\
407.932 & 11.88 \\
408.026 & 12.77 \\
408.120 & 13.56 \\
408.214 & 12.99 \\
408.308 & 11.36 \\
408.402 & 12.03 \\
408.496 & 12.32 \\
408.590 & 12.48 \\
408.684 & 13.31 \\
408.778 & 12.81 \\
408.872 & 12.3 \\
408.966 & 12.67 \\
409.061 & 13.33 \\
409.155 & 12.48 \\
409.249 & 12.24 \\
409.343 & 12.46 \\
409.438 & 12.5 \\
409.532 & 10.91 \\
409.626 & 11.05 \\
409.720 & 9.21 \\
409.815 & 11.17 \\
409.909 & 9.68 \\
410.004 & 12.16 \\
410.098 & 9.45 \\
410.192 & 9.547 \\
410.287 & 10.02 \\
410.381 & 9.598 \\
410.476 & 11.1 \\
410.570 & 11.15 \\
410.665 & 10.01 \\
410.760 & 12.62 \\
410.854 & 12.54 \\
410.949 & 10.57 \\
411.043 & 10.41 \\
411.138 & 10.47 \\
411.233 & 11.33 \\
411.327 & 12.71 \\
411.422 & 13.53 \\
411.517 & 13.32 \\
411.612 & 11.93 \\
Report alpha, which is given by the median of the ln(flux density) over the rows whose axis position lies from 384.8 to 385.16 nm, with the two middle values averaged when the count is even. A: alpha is 2.24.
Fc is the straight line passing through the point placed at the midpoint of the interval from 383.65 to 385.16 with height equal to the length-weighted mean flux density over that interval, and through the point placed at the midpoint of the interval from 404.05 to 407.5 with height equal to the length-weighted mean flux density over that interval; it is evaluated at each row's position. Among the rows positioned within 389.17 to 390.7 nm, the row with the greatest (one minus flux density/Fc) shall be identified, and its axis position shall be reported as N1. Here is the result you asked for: 389.572 nm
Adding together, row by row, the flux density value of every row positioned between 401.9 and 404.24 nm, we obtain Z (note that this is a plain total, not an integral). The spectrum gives 341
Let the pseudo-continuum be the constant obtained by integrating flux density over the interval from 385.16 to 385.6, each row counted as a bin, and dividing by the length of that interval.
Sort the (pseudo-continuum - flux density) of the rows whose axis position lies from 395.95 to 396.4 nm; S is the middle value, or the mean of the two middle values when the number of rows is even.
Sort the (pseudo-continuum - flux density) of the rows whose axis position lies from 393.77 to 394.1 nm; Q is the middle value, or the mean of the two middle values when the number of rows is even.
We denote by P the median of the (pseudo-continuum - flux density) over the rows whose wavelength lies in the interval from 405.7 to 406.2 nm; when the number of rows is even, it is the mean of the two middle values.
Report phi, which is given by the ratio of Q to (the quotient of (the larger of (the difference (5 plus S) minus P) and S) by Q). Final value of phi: 0.0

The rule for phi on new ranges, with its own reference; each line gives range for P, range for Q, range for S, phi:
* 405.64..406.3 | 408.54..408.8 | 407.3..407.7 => 2.6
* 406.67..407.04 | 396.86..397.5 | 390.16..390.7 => 0.8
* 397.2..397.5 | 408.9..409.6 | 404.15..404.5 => -9.0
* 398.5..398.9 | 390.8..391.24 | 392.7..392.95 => 0.6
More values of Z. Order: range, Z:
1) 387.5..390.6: 301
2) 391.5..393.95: 229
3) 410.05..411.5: 165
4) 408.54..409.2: 89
